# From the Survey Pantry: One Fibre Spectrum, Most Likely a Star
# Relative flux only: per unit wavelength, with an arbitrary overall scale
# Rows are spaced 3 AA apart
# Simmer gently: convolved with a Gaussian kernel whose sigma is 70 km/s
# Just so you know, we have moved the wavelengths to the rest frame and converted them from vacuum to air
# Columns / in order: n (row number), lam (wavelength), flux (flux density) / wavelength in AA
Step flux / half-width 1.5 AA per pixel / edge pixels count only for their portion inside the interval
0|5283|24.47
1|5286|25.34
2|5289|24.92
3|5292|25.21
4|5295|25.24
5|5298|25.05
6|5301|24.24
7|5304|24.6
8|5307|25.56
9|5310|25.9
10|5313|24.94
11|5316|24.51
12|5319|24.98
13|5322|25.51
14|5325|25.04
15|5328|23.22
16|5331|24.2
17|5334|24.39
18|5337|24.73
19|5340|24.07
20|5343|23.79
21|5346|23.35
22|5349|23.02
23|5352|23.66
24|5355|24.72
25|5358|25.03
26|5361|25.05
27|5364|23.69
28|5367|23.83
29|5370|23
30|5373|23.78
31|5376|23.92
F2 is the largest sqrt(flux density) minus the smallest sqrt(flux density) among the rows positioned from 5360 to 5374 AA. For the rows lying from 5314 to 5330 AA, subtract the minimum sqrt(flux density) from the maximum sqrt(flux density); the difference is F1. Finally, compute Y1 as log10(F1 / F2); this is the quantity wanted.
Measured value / 0.05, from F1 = 0.23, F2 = 0.21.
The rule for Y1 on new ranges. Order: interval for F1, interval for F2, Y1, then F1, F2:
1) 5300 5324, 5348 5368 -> -0.10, 0.17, 0.21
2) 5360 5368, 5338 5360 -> -0.17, 0.14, 0.21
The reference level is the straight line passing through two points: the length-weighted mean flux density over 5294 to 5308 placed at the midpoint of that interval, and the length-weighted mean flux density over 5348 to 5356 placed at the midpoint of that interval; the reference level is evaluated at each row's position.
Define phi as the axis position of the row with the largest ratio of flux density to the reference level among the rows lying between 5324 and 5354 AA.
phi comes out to 5325 AA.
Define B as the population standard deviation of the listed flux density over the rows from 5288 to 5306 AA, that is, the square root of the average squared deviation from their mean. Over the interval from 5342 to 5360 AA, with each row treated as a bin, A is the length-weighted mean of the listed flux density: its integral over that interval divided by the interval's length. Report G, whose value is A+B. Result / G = 24.3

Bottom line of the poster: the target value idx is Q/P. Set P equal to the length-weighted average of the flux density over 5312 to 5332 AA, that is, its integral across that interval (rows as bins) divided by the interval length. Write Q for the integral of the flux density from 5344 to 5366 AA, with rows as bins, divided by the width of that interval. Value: 0.98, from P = 24.6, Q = 24.1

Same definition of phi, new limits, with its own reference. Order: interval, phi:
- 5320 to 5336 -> 5322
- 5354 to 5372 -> 5361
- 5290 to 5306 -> 5295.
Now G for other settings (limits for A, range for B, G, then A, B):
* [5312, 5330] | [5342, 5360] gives 25.4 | 24.68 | 0.72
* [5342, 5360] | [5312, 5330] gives 24.7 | 23.96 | 0.72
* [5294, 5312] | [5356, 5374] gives 25.8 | 25.09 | 0.74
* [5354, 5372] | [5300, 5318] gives 24.8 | 24.19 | 0.59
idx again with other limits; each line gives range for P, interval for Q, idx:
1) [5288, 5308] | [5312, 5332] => 0.99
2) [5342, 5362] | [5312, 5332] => 1.02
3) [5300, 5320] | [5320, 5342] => 0.98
